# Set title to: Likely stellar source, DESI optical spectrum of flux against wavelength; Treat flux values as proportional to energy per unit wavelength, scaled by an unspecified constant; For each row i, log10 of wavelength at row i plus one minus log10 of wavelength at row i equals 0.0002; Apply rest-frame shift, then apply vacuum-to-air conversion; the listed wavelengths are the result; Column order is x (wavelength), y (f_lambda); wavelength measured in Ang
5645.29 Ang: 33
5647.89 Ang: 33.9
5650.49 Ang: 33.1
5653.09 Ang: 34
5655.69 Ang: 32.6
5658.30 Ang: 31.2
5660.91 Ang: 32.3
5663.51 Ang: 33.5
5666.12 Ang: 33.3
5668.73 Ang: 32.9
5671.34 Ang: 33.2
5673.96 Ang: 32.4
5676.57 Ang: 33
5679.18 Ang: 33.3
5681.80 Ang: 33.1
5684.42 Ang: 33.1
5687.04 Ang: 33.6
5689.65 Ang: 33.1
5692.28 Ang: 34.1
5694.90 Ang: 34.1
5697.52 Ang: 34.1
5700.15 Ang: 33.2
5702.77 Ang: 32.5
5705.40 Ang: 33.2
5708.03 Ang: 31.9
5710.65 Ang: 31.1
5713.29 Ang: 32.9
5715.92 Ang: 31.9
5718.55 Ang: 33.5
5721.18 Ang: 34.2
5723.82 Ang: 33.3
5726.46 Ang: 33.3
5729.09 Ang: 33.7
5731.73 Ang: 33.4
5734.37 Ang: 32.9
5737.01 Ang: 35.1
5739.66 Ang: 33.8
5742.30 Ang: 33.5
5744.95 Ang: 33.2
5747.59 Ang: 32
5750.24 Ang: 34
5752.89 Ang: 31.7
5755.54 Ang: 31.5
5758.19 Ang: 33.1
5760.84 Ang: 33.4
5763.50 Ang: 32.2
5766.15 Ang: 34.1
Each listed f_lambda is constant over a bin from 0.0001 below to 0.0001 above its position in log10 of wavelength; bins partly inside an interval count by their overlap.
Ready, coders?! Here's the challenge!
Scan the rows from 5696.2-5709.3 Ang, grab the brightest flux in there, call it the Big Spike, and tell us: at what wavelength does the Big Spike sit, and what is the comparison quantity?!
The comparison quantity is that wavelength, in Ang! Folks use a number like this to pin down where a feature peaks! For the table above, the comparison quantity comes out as 5697.52 Ang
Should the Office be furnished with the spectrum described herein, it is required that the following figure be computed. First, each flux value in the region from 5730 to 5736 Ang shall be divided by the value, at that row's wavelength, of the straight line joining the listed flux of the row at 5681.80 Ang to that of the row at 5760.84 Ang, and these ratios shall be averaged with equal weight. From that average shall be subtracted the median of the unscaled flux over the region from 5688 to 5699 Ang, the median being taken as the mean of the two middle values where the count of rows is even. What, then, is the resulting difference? -33.1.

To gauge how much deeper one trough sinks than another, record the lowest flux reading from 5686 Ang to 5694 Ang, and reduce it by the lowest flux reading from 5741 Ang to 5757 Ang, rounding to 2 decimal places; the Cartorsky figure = 1.60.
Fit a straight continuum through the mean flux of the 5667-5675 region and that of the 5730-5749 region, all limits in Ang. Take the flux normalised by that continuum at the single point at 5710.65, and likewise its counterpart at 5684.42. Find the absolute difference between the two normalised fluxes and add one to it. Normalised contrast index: 1.07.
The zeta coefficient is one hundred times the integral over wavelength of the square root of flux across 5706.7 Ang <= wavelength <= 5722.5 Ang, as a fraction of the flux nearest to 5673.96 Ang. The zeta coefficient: 278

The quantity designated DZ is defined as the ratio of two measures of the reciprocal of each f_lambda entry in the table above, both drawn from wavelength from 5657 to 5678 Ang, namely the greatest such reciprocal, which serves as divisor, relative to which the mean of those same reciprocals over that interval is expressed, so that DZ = 0.954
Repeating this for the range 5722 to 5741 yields 0.978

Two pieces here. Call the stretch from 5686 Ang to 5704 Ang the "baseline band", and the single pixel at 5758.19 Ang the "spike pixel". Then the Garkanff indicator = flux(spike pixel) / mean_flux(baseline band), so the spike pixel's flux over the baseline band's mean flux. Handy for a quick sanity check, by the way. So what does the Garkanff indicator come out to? 0.99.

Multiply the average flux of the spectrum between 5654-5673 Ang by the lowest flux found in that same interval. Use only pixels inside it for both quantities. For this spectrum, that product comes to 1021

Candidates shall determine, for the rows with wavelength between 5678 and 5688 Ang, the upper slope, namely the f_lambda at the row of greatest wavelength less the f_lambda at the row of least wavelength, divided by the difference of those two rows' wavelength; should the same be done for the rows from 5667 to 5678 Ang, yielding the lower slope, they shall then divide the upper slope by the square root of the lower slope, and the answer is 0.34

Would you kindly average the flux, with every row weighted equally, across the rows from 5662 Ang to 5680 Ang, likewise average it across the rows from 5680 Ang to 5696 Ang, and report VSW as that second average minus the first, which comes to 0.4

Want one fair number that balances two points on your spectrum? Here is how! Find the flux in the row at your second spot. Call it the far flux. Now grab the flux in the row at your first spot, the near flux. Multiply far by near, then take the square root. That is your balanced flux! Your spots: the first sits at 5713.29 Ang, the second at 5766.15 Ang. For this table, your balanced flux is 33.5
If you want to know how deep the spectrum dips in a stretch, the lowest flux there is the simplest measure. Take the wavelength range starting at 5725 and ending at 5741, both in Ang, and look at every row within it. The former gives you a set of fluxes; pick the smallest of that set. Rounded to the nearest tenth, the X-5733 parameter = 32.9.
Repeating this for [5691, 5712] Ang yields 31.1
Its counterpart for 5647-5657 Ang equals 32.6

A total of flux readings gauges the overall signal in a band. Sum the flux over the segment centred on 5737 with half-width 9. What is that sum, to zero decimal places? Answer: 236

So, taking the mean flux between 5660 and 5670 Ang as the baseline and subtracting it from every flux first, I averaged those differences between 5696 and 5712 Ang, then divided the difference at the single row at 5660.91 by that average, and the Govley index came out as 2.1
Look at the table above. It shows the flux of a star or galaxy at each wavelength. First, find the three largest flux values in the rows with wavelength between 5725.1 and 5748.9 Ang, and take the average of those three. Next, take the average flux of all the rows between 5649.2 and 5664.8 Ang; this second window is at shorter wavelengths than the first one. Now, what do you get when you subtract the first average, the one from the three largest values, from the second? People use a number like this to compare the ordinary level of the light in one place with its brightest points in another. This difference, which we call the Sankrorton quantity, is -1.4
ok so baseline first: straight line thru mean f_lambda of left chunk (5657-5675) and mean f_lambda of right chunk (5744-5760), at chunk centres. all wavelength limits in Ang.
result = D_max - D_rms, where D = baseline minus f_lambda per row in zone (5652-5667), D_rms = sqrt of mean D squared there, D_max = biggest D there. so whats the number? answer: 0.6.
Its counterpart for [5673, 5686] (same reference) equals -0.2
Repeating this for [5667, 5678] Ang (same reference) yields -0.1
